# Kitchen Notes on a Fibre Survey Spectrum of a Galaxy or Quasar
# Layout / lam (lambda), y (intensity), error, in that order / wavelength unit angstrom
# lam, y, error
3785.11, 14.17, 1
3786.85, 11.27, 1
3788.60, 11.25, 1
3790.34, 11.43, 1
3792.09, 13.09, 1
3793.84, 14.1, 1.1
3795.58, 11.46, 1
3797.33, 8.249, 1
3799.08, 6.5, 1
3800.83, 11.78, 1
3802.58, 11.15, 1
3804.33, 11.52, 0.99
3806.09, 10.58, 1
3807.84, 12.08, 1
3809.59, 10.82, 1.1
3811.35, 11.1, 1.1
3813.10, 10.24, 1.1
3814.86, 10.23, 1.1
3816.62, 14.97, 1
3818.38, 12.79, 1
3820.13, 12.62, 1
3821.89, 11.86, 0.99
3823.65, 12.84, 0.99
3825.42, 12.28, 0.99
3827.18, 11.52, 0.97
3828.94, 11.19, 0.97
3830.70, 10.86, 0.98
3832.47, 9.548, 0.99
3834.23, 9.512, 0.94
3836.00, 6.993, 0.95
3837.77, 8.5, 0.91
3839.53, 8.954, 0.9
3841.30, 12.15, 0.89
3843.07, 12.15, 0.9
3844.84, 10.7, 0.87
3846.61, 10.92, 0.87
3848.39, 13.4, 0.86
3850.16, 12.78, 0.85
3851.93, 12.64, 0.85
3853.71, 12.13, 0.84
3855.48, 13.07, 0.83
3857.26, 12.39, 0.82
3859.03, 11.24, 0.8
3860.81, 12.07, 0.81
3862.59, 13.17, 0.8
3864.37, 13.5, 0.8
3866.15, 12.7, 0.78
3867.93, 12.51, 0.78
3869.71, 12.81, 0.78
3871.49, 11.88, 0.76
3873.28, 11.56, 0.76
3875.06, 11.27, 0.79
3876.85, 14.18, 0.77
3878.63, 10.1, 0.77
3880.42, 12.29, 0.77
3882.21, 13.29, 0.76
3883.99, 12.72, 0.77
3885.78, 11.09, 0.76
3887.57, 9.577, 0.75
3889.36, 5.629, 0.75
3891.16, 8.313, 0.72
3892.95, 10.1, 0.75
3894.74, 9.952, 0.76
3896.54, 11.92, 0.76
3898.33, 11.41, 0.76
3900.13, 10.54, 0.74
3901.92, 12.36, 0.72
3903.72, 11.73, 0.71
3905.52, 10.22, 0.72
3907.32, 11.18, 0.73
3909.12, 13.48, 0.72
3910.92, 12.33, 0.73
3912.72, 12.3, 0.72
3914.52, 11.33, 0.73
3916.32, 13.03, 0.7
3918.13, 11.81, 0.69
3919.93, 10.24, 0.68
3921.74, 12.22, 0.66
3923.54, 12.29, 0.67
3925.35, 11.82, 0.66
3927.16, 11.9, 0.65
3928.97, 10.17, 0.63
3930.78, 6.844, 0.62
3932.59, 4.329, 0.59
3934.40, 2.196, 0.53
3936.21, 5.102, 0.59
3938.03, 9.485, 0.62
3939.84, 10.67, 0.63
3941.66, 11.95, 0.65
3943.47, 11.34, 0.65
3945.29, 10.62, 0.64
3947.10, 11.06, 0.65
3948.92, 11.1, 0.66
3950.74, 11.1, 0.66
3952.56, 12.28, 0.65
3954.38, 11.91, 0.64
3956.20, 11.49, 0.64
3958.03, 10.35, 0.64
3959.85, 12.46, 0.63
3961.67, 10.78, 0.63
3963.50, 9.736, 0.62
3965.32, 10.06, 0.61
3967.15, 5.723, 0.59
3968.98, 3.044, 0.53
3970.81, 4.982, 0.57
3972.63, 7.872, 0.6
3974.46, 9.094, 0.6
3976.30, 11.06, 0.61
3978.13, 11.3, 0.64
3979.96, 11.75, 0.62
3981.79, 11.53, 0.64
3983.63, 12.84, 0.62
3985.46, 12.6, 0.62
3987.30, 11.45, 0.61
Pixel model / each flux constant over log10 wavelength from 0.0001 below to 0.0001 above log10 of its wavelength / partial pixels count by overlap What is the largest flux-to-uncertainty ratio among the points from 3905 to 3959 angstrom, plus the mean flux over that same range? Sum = 29.4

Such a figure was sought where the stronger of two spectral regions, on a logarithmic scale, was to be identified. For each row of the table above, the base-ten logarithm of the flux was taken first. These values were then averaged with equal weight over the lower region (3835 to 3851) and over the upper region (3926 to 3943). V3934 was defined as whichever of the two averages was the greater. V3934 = 1.02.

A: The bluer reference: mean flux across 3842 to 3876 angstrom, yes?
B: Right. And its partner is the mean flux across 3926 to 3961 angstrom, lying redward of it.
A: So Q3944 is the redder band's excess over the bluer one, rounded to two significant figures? -2.4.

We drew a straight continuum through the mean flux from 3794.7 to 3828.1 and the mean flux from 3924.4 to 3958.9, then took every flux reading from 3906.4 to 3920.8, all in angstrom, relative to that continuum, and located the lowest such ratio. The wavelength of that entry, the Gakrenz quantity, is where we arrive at 3919.93 angstrom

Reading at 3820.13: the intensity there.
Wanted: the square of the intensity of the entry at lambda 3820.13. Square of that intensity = 159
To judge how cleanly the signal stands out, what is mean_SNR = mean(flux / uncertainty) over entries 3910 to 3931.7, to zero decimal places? 17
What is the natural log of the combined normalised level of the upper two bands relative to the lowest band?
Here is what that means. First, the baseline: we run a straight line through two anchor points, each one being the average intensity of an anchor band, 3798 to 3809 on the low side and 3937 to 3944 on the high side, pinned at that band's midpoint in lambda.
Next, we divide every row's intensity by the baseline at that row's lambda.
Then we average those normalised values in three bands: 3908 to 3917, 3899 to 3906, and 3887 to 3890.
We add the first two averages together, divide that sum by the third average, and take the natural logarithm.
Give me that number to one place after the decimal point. 1.1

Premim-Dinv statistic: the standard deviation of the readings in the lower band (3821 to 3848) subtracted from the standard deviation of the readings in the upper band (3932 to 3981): 1.4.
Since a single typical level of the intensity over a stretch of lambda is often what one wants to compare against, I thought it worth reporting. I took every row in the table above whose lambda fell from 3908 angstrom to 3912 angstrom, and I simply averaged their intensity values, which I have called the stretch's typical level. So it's 13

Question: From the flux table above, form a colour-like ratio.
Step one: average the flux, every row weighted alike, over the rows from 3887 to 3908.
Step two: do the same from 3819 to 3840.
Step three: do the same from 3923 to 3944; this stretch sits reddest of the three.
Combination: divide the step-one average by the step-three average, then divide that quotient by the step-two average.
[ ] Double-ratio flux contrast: 0.108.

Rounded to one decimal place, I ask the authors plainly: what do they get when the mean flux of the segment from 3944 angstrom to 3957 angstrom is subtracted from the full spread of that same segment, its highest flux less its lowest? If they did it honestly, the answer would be -9.7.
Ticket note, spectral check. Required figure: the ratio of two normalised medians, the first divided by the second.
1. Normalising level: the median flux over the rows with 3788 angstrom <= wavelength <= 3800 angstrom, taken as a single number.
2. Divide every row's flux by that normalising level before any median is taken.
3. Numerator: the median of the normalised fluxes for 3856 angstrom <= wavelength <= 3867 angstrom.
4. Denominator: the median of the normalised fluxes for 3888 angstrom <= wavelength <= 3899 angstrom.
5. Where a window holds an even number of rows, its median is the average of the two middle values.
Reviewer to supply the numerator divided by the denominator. 1.3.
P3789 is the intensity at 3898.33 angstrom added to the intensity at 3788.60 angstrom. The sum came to 22.7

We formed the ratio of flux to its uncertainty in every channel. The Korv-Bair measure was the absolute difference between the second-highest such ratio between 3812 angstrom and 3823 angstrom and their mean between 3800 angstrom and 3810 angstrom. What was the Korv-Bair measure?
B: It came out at 2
